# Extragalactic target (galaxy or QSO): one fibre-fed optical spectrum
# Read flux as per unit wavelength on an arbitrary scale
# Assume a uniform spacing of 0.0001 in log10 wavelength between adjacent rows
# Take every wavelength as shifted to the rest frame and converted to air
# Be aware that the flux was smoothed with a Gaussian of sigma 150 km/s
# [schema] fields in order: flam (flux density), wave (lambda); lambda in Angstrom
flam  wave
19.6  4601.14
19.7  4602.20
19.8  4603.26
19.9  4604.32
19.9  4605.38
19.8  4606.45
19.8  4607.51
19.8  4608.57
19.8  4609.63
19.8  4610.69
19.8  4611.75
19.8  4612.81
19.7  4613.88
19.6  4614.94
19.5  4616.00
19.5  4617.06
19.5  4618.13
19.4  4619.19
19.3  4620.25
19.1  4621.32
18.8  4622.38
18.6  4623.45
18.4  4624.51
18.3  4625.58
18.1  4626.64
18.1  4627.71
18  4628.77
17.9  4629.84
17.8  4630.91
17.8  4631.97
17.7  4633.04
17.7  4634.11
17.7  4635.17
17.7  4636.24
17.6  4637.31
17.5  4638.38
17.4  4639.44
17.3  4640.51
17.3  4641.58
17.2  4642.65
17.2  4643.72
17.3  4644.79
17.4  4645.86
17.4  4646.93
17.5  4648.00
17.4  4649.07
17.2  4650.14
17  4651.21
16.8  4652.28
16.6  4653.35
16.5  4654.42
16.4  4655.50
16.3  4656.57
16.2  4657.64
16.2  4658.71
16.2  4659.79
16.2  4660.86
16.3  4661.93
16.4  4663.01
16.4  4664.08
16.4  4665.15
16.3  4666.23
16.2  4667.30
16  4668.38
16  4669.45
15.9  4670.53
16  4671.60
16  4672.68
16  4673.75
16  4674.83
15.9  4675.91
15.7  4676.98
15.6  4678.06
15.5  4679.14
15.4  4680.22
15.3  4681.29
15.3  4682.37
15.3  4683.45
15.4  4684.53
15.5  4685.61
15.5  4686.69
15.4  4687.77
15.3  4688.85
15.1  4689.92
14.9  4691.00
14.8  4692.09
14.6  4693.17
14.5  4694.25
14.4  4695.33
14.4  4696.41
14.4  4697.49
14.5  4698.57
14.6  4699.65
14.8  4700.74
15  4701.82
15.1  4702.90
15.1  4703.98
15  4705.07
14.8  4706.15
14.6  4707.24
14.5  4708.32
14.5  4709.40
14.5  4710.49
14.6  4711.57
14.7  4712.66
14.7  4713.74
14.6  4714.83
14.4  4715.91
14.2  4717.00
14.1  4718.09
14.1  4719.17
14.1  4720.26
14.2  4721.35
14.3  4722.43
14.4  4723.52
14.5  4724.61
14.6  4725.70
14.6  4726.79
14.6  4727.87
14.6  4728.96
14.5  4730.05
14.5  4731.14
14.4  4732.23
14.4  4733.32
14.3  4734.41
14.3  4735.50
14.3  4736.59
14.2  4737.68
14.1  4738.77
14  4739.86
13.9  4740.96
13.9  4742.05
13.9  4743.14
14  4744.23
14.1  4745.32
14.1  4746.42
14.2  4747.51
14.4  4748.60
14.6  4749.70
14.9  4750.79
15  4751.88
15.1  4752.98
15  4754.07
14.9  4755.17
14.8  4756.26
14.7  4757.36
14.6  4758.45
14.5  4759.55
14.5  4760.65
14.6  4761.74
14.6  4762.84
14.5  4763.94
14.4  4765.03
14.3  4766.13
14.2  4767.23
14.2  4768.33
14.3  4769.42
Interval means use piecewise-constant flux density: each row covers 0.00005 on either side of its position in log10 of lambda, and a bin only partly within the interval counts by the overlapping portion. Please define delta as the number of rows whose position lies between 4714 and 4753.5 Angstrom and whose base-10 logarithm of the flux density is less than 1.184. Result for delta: 36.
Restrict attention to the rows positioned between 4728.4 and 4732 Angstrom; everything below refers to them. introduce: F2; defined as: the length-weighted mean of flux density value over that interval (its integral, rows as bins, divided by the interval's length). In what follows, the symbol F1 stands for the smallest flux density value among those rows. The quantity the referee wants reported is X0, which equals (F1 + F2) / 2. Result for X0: 14.5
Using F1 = 14.5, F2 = 14.5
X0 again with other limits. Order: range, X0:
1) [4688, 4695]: 14.7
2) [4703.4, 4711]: 14.6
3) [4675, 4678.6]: 15.7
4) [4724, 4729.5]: 14.5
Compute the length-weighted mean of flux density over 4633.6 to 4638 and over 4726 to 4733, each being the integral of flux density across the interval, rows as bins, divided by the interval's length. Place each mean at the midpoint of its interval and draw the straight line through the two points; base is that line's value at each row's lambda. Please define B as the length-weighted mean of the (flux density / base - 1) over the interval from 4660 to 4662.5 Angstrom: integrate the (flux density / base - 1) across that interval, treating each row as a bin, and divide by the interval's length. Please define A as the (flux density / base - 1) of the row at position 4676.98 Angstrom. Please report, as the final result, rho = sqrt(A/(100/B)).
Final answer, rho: 0.0035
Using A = -0.036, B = -0.034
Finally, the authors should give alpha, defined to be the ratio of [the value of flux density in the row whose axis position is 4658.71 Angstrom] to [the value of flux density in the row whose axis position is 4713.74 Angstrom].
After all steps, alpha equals 1.10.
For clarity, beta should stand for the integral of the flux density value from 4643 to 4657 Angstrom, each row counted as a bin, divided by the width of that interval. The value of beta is 17.0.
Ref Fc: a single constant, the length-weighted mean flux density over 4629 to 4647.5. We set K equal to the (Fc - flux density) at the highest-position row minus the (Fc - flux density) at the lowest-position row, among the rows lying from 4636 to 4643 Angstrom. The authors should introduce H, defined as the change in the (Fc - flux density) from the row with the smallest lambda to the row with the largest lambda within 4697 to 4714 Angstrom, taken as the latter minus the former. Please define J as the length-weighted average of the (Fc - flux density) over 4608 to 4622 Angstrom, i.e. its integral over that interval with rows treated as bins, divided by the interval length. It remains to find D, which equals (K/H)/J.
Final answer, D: 0.8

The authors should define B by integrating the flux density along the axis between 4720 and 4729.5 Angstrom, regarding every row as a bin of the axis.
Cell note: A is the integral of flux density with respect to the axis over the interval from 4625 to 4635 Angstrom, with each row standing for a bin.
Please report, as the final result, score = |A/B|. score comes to 1.31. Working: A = 179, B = 137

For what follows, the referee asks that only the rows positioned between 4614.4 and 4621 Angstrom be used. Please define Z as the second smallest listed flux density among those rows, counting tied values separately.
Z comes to 19.4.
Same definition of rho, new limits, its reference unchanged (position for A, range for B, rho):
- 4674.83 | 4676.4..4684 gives 0.0032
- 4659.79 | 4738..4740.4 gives 0.0020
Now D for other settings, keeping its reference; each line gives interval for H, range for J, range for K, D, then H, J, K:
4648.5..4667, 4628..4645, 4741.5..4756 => 16.4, 1.1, -0.1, -1.0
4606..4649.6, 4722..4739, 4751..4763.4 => 0.1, 2.4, 3.1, 0.4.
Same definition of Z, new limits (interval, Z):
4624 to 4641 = 17.4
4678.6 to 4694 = 14.8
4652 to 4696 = 14.5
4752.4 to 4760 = 14.6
